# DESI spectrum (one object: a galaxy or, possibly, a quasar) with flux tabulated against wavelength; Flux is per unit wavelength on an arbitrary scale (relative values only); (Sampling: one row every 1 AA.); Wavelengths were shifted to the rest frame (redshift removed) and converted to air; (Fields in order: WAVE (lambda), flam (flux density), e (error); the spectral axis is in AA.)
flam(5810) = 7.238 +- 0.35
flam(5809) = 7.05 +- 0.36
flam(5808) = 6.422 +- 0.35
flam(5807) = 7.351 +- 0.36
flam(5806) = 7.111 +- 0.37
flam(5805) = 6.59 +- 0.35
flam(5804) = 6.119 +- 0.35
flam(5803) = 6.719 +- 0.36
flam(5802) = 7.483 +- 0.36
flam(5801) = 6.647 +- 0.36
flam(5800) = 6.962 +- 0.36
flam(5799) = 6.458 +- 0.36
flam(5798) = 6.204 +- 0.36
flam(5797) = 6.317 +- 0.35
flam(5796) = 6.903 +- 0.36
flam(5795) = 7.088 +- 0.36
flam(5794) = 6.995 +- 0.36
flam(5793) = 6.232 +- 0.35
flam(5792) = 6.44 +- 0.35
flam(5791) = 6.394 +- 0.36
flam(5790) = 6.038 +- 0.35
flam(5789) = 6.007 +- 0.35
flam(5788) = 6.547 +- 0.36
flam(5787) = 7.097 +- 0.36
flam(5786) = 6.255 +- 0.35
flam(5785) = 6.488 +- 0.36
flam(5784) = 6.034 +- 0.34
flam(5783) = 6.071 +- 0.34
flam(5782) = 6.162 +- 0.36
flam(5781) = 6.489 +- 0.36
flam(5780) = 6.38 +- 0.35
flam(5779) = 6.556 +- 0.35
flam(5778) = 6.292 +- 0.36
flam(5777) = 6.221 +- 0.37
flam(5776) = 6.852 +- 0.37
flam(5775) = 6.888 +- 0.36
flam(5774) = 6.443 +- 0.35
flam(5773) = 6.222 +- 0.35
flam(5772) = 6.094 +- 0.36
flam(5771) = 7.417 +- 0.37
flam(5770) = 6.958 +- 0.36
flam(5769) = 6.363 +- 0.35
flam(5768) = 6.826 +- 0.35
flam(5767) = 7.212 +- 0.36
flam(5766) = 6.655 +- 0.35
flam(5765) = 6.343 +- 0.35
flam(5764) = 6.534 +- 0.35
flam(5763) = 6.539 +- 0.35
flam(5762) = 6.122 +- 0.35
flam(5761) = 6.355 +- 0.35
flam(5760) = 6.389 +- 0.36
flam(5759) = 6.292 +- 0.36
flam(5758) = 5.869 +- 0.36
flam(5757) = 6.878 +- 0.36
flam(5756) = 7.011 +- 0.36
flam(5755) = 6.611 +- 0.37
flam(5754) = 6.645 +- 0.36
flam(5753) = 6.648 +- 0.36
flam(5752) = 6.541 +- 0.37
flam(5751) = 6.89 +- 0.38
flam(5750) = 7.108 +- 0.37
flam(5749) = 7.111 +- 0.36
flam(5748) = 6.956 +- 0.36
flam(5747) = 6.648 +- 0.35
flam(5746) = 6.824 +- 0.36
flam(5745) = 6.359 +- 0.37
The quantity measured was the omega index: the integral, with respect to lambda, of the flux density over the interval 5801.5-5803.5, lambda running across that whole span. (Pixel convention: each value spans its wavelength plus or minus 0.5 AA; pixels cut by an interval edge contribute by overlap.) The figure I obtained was 14.2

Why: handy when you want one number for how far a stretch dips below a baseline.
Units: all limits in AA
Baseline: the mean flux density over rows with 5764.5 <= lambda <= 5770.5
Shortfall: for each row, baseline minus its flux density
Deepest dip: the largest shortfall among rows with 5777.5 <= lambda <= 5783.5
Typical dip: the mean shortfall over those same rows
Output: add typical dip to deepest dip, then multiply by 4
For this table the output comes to 4.2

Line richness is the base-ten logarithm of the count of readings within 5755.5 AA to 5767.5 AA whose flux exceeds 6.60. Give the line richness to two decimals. 0.60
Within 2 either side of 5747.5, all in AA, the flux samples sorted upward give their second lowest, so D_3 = 6.824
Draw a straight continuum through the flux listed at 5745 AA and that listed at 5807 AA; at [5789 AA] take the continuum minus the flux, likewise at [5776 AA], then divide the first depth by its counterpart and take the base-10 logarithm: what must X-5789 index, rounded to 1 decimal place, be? 2.5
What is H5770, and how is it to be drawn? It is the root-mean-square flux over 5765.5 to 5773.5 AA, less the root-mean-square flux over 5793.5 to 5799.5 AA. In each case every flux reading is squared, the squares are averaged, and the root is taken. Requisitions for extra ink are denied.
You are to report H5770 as 0.06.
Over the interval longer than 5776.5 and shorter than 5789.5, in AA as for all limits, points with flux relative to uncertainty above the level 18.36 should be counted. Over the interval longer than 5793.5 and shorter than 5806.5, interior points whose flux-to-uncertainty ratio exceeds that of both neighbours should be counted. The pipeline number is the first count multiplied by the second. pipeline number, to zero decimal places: 6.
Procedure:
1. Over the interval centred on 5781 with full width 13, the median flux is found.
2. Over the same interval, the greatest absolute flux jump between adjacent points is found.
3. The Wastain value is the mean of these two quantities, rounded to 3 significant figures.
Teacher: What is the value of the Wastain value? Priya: 3.61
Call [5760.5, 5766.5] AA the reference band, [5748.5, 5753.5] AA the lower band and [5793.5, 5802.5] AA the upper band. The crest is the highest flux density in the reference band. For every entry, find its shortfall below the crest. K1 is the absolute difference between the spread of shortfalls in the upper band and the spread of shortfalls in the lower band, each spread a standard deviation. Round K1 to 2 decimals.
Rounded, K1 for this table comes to 0.15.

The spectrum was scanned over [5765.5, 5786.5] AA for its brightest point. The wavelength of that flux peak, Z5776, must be 5771 AA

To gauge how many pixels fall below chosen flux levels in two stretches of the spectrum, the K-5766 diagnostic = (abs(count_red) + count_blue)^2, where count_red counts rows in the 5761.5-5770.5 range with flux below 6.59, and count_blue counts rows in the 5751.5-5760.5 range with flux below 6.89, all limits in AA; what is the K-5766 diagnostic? 169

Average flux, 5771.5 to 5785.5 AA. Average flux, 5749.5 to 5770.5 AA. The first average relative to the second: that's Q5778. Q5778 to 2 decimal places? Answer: 0.96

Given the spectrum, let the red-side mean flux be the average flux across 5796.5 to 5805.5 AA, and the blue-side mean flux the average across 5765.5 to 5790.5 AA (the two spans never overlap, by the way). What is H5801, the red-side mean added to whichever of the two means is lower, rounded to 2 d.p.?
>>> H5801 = 13.11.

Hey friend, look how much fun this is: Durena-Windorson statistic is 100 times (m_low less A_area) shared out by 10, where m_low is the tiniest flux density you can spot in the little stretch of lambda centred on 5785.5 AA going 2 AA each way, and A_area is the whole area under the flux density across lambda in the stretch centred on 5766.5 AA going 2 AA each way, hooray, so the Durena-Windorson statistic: -210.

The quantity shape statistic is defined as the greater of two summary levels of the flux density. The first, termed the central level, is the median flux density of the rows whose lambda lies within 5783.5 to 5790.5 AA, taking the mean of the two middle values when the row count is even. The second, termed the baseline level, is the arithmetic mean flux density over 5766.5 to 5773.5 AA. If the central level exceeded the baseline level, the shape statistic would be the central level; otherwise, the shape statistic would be 6.73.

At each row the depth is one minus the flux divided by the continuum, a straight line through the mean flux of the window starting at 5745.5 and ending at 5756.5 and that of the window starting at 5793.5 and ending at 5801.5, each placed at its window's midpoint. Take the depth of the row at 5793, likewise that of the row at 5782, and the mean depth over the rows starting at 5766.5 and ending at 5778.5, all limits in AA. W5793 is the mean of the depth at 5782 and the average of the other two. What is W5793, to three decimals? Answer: 0.065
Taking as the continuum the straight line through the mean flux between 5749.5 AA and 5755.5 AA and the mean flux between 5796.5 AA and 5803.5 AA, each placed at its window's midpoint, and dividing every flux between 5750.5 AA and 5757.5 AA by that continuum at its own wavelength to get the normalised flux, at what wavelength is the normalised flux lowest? 5752 AA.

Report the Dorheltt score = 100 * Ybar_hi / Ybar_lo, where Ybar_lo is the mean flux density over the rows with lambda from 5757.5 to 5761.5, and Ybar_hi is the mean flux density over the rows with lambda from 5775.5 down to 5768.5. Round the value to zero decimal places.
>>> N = 106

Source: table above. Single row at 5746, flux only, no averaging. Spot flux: 6.824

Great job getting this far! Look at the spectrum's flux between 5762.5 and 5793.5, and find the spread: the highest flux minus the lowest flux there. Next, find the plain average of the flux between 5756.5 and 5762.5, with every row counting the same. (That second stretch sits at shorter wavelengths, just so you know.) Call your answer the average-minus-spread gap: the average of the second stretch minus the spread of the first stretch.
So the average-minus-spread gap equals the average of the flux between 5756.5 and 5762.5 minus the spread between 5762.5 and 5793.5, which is 4.9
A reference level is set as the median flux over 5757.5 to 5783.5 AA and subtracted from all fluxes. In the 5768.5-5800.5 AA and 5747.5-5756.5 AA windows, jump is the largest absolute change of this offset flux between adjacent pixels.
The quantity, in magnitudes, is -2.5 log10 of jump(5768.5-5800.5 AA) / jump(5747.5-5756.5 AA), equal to -1.3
